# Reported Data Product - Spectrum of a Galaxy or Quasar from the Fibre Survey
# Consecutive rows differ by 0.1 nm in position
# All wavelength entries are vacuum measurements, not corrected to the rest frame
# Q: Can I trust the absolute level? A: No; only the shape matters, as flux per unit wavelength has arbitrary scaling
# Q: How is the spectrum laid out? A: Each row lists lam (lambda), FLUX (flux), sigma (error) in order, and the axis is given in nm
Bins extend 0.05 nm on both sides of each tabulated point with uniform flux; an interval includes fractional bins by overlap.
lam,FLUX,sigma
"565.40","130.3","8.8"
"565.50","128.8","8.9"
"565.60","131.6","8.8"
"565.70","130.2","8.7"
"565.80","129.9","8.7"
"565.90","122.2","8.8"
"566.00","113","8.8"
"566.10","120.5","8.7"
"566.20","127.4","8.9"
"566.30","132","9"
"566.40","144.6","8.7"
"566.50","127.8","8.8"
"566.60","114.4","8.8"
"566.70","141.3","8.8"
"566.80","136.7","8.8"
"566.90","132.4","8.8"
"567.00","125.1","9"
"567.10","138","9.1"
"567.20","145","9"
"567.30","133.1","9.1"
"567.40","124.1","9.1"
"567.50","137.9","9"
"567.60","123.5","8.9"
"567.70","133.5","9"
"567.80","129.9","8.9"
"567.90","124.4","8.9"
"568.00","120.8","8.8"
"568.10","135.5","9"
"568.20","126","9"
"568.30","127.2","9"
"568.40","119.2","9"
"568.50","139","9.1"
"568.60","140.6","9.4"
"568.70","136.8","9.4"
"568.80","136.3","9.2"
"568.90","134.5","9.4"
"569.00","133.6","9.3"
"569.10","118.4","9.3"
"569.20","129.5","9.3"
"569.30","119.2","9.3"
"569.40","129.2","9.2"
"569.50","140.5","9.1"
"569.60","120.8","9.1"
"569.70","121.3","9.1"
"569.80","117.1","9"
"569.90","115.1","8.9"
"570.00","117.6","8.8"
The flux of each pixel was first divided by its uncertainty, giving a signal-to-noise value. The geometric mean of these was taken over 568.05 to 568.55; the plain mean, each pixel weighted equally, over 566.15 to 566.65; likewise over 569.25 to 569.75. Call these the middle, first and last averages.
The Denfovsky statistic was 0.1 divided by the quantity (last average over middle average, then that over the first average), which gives 1.52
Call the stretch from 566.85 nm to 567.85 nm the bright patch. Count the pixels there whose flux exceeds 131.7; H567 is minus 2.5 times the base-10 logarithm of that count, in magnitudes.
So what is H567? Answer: -1.95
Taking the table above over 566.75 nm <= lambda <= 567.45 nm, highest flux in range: 145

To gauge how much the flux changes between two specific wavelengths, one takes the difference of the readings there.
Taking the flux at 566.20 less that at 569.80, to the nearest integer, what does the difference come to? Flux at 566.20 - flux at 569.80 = 10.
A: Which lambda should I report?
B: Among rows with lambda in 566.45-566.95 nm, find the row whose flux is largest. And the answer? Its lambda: 566.70 nm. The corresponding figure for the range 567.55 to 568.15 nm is 568.10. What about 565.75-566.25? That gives 565.80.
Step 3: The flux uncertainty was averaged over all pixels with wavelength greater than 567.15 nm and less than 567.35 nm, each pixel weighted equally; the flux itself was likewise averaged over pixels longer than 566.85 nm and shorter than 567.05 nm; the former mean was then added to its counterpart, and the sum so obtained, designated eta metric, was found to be 138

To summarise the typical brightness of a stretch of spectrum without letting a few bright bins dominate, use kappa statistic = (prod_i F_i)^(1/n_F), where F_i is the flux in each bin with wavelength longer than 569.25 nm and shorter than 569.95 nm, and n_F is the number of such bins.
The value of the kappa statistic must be 123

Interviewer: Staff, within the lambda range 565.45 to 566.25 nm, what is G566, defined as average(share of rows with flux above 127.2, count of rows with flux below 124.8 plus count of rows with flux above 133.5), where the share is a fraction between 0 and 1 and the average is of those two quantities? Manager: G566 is 1.8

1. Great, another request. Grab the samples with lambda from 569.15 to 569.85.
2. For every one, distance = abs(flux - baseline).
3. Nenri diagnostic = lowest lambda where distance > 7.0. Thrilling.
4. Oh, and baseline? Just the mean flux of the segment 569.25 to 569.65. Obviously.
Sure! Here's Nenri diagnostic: 569.30 nm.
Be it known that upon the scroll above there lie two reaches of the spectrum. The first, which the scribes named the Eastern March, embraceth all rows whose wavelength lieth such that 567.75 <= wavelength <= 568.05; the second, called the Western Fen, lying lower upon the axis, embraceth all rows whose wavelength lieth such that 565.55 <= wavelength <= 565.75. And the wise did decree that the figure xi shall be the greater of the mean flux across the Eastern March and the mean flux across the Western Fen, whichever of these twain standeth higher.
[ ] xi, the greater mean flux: 131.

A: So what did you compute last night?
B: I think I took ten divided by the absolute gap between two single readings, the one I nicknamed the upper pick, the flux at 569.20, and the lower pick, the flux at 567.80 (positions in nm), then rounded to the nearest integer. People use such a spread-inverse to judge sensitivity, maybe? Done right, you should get 25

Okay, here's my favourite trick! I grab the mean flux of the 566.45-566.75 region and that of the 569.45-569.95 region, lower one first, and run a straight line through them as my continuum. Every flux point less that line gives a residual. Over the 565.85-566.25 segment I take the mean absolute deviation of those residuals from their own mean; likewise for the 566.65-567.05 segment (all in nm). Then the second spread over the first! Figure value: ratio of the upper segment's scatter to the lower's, 1.2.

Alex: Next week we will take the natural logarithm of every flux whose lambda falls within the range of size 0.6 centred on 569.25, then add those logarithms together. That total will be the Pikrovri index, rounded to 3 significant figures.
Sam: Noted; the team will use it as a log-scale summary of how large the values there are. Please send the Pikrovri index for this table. 29.1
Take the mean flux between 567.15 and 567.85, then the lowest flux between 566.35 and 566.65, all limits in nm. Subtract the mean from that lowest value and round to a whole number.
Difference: -18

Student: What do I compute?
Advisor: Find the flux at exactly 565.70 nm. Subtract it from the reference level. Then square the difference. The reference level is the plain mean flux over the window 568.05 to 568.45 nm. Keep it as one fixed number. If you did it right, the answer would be 10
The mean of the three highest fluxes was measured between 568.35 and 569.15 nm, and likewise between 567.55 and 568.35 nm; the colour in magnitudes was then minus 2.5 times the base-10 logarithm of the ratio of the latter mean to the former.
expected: 0.047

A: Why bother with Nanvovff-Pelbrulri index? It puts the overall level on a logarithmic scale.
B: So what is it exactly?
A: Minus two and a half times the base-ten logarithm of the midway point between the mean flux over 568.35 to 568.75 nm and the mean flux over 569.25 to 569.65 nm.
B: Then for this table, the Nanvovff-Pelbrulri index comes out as -5.29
